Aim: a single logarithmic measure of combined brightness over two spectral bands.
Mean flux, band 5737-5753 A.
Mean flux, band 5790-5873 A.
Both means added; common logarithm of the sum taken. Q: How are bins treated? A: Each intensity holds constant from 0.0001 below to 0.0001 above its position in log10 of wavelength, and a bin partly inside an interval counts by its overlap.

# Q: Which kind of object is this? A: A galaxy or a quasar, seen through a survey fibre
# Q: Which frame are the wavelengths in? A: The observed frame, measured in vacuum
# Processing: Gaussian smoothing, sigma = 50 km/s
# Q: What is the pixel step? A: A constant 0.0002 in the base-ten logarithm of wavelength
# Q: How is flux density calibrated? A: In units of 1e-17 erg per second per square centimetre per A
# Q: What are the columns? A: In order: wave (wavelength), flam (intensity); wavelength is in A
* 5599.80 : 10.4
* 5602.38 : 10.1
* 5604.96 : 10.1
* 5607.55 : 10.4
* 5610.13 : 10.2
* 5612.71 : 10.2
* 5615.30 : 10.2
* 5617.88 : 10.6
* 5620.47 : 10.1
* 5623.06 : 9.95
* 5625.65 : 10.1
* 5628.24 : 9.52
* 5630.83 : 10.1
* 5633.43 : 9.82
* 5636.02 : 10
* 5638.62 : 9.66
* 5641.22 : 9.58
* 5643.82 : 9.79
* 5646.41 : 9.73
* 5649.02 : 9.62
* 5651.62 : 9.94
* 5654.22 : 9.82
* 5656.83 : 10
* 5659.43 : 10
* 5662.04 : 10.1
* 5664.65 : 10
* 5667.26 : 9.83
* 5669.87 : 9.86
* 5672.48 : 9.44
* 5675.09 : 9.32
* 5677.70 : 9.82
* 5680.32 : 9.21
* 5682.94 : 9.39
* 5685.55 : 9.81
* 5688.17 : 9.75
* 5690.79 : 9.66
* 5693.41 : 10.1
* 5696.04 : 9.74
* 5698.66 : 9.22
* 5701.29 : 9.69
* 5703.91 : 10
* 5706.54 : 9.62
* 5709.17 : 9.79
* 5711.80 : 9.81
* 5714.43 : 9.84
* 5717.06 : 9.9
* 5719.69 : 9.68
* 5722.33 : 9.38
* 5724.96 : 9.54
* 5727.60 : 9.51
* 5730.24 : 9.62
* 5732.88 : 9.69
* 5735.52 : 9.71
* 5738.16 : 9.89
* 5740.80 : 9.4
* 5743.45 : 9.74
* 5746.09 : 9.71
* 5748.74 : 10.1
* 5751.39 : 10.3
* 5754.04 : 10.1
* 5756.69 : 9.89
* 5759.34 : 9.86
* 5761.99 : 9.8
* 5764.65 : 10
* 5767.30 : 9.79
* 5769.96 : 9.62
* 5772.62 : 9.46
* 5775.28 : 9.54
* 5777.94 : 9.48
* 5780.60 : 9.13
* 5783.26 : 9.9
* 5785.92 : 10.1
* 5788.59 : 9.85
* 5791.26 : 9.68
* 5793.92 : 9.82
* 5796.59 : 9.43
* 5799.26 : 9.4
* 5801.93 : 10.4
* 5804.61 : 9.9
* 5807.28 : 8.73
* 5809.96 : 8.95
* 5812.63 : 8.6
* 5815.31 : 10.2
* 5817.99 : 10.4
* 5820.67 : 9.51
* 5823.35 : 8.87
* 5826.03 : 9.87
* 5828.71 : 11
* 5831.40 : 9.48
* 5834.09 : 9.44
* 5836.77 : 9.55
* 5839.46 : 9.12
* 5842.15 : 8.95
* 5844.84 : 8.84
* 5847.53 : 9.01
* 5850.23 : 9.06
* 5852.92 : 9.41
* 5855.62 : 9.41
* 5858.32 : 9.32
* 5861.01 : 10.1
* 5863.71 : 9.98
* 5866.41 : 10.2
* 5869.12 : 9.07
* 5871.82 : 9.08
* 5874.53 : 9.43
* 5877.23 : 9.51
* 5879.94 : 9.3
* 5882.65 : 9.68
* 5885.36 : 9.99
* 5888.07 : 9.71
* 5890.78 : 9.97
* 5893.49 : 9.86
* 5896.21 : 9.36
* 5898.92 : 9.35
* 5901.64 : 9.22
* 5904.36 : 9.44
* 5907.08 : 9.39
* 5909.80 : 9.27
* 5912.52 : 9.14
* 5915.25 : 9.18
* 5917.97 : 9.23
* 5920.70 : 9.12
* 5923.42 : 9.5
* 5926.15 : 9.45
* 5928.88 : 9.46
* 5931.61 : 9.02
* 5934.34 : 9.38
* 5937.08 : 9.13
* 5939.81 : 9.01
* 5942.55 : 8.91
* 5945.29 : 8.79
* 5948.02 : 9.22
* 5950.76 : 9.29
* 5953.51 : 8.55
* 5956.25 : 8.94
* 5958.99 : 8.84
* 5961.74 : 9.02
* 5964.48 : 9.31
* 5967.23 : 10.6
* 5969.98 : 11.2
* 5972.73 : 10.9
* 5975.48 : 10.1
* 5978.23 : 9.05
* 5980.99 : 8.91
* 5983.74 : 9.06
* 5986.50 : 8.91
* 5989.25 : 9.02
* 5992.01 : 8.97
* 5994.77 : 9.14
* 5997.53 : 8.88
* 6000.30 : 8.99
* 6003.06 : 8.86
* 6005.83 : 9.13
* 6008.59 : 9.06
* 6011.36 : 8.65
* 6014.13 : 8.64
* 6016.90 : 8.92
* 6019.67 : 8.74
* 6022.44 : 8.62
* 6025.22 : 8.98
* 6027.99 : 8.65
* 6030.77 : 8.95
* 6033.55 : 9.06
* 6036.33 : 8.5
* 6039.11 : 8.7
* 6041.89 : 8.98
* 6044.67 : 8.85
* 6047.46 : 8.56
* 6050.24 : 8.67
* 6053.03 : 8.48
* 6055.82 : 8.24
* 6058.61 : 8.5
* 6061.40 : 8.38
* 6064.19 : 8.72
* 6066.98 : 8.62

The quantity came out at 1.29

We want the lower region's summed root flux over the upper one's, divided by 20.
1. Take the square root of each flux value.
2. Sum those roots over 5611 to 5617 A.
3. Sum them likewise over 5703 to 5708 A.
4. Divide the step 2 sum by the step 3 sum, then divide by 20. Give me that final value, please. 0.0510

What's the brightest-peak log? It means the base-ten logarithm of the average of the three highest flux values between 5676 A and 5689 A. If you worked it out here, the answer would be 0.99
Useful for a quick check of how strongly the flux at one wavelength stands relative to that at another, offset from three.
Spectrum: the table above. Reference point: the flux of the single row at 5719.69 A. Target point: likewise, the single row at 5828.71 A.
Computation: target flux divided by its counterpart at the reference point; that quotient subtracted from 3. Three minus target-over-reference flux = 1.86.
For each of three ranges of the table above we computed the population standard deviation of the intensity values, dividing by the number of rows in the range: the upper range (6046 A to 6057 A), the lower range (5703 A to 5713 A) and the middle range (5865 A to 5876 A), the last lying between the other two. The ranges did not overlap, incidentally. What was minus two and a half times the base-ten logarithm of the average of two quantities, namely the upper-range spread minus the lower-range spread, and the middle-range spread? 1.54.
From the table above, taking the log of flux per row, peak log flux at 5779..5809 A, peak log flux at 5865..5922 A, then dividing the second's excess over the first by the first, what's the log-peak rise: -0.01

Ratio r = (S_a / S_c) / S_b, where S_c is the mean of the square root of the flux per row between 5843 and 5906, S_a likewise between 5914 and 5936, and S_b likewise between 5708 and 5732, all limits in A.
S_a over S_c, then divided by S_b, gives 0.318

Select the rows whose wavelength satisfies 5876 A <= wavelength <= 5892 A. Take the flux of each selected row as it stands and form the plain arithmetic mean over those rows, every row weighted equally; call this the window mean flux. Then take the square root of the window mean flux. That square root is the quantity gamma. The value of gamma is 3.11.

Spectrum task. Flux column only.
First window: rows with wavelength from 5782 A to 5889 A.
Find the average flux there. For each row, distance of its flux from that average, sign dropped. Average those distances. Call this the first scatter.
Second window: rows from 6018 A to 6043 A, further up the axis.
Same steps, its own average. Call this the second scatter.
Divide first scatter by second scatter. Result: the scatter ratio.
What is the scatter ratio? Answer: 2.4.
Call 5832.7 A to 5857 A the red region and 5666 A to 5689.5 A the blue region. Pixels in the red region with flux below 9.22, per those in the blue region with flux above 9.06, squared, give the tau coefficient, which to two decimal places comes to 0.31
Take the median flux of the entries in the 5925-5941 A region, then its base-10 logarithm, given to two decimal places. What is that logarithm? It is 0.97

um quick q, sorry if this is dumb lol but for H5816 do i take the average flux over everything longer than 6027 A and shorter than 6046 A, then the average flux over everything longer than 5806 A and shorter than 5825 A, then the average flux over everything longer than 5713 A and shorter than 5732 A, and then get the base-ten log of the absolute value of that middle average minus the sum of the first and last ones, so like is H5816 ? 0.96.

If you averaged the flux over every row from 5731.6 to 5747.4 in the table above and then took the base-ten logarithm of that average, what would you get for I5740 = 0.986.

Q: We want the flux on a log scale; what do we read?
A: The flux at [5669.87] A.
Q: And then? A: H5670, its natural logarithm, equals 2.29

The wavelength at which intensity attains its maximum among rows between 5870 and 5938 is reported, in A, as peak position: 5885.36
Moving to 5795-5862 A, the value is 5828.71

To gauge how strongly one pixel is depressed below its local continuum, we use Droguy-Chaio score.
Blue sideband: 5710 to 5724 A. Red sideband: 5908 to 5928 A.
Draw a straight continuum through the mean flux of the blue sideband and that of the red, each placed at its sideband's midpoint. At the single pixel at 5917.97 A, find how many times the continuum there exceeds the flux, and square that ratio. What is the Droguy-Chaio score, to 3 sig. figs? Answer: 1.01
